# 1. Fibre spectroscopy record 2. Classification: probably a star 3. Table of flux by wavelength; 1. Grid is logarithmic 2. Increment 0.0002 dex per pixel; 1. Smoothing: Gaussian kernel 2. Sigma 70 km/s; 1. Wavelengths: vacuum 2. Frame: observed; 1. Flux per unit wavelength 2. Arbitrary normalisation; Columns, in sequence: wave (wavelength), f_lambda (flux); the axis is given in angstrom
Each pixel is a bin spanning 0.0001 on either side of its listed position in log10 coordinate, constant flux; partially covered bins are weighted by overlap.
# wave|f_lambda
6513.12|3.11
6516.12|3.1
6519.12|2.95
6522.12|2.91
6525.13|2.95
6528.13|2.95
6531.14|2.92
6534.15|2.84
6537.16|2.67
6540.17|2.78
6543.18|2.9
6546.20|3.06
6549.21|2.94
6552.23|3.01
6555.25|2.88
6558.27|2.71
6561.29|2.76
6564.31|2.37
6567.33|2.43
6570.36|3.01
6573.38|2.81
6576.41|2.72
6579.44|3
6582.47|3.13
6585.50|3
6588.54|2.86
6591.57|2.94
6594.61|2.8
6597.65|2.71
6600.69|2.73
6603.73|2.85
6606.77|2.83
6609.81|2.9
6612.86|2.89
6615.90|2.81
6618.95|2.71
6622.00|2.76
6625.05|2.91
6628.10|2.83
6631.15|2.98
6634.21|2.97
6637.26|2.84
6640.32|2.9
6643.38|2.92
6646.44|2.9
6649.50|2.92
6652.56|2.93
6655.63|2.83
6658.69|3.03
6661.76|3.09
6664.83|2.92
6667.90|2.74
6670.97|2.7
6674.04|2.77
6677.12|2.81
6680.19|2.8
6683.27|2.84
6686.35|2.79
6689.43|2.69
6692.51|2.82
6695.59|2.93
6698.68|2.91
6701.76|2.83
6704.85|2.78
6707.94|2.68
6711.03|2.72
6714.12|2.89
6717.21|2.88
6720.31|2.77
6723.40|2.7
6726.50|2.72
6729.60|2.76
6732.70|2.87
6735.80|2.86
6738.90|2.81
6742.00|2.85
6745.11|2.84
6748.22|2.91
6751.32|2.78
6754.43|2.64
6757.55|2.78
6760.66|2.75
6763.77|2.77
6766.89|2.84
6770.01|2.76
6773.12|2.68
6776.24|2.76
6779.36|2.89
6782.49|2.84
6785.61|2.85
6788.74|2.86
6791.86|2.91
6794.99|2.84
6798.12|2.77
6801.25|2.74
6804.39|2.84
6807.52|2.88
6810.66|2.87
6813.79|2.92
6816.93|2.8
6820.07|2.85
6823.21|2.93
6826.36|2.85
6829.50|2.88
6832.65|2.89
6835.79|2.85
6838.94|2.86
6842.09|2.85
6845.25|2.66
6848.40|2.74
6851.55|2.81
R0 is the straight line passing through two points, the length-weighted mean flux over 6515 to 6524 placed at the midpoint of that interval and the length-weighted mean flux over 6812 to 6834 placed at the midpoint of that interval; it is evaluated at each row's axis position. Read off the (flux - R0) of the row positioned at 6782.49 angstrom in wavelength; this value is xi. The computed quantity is -0.05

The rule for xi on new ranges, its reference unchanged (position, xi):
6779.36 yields 0.00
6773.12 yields -0.21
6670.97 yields -0.23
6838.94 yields -0.01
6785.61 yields -0.04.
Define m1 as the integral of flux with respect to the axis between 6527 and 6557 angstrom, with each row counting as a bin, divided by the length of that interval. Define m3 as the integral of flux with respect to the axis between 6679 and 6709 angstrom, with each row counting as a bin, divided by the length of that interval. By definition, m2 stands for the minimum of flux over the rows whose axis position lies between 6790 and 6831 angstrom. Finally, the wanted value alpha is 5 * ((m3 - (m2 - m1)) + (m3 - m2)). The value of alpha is 15.1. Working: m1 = 2.89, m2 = 2.74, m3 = 2.81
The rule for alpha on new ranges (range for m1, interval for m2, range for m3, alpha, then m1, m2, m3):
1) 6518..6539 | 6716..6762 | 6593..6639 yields 16.4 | 2.88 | 2.64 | 2.84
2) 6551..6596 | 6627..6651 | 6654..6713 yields 14.1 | 2.83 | 2.83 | 2.83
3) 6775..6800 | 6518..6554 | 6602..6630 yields 15.8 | 2.84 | 2.67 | 2.83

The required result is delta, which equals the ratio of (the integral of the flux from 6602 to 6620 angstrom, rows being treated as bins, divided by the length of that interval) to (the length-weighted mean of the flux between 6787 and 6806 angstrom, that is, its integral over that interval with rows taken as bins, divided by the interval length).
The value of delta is 1.00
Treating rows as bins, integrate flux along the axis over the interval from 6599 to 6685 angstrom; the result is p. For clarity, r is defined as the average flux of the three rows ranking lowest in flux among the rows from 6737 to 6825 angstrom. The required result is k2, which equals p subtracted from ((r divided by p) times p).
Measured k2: -243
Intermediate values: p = 246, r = 2.69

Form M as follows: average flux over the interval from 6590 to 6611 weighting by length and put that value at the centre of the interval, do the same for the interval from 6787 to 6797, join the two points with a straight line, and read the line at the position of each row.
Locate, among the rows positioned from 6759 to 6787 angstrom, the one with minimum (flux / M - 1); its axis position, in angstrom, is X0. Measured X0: 6773.12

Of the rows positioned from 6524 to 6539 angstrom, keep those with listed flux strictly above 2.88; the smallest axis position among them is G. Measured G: 6525.13 angstrom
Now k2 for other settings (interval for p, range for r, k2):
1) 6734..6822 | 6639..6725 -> -245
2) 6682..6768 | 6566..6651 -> -238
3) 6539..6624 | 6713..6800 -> -238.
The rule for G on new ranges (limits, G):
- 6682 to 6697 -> 6695.59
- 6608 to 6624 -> 6609.81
